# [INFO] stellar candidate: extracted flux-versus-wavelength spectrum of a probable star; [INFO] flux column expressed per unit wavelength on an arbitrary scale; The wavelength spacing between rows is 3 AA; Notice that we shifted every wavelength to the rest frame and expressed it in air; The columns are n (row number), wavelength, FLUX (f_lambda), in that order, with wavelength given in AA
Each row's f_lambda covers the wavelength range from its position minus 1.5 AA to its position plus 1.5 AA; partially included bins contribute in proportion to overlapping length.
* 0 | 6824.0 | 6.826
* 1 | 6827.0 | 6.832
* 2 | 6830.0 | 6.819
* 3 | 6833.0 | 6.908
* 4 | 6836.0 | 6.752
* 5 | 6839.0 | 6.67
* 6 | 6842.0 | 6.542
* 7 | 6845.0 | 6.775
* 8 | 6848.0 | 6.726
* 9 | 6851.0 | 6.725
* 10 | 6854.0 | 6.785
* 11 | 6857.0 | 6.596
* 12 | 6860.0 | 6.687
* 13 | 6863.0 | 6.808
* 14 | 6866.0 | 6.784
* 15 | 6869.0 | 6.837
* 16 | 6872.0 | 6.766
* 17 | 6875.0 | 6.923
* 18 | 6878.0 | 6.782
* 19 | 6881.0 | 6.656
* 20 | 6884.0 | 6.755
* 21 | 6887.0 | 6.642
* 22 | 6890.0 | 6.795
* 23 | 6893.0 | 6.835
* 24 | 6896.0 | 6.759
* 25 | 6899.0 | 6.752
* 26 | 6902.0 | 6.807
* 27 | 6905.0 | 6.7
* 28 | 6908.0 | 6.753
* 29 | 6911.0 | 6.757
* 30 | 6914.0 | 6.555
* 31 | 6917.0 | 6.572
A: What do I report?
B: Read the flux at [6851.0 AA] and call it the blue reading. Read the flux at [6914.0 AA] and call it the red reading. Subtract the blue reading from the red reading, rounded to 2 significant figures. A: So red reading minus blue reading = -0.17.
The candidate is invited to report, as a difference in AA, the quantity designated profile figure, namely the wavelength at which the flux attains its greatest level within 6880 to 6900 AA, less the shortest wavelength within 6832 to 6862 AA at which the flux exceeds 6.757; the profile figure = 60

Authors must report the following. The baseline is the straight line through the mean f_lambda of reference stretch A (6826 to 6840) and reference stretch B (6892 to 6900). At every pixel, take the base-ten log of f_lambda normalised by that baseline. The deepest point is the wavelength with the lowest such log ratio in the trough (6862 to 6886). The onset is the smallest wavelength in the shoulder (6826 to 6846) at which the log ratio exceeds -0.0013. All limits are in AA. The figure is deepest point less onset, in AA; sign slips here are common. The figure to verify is 54 AA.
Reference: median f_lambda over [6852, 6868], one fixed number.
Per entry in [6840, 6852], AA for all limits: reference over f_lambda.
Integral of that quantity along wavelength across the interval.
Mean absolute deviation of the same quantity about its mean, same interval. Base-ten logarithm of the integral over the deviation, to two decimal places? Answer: 3.02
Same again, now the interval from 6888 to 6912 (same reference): 3.71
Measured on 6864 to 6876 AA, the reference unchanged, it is 3.19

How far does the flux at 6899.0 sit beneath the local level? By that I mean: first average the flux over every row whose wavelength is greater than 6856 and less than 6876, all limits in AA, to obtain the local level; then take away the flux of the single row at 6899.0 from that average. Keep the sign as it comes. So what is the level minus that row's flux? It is 0.02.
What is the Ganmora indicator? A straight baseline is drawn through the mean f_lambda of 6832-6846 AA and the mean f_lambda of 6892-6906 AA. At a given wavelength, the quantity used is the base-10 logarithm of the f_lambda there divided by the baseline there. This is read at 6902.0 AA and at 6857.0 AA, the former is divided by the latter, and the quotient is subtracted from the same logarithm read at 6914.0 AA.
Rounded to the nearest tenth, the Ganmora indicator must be 0.2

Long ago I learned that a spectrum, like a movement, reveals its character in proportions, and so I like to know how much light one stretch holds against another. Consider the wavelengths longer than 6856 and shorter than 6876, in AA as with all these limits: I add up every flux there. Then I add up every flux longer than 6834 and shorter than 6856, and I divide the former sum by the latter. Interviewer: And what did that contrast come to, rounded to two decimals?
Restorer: 1.01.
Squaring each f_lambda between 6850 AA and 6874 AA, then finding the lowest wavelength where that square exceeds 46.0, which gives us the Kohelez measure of 6854.0 AA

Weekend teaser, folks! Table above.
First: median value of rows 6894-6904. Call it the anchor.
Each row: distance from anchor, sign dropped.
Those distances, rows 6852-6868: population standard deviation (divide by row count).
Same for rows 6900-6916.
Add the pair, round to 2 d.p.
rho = 0.12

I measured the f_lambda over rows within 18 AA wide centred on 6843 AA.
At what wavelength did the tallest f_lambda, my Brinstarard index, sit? 6845.0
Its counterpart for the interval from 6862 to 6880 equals 6875.0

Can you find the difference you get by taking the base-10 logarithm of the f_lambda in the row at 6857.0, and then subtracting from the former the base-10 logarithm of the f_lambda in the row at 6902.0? -0.014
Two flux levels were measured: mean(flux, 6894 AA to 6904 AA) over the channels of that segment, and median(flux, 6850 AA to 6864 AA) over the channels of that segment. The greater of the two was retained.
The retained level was 6.77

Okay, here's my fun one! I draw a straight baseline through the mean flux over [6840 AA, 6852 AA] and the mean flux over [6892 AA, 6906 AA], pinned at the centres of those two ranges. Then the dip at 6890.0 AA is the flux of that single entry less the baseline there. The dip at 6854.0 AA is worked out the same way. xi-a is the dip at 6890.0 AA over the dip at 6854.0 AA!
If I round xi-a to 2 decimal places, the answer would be 0.46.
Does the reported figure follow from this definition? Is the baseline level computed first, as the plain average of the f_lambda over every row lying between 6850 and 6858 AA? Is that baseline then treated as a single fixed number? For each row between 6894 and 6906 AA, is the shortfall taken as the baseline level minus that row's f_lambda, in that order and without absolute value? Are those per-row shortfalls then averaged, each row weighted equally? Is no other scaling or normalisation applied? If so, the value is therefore -0.05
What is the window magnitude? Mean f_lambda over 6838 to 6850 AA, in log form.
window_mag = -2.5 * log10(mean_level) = -2.06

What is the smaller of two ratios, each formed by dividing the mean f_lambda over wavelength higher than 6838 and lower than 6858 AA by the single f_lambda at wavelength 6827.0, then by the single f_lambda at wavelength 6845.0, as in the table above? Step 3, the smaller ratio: 0.979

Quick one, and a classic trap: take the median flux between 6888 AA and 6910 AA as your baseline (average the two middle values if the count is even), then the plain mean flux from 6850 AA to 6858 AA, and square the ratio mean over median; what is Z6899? 0.98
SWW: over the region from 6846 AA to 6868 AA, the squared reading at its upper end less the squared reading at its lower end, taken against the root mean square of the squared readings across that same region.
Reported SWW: 0.02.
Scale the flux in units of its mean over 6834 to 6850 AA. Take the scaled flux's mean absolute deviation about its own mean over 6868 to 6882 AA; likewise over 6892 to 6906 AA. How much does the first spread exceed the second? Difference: 0.0044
